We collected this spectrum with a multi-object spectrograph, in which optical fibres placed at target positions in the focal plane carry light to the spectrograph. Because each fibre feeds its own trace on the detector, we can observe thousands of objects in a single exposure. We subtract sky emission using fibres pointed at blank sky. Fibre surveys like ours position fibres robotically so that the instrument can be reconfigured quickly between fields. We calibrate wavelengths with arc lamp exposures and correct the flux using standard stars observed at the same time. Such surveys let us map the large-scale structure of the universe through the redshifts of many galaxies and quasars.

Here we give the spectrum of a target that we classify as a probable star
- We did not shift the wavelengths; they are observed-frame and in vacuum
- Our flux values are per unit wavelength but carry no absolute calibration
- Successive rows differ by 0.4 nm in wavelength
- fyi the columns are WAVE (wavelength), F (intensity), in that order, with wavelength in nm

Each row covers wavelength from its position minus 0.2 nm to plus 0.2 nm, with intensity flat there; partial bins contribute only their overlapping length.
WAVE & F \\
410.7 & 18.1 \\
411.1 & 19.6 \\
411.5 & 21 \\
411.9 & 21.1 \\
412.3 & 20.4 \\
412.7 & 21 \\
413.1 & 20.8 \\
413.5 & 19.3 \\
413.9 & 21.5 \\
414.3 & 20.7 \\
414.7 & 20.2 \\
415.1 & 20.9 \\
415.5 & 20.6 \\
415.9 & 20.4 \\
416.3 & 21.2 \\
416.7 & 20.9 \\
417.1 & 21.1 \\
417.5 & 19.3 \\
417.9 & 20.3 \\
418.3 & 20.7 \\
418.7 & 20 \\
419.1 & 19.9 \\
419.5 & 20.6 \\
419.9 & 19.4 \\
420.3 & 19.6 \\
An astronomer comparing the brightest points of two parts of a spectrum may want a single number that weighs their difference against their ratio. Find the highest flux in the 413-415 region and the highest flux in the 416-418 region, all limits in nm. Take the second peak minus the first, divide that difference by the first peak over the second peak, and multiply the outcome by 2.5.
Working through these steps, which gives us -0.74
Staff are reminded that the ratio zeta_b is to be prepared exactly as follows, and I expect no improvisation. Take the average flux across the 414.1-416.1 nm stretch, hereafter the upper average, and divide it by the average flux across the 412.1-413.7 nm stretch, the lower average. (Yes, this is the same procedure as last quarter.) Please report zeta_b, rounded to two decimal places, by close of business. 1.01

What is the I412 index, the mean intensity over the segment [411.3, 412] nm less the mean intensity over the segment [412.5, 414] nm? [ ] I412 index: 0.4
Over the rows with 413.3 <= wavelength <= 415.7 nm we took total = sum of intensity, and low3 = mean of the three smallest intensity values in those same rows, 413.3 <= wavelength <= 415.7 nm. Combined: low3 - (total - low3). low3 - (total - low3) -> -83.1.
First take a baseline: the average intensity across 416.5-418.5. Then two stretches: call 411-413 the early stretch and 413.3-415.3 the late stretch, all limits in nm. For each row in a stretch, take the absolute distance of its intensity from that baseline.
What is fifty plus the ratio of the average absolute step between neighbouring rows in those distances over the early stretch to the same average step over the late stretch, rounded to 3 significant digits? 51.3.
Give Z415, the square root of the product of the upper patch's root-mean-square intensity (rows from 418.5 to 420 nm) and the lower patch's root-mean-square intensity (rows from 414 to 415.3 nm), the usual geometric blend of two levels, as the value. 20.3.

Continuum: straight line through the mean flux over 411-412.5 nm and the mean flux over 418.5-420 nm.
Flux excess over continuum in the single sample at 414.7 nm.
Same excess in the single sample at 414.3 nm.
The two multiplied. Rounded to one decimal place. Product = 0.0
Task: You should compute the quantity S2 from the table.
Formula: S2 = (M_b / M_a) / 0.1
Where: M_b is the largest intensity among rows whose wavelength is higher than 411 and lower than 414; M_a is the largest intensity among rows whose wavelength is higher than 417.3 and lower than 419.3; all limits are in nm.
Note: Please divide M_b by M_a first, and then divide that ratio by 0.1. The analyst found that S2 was 10.4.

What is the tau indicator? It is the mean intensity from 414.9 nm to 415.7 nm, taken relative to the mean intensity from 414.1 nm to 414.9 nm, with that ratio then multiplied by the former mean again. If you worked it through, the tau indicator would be 21.1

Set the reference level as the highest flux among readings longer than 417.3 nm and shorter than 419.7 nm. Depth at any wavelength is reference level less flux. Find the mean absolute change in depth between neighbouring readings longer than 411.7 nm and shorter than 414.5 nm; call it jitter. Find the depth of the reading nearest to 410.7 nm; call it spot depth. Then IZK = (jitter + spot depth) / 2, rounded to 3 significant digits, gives 1.80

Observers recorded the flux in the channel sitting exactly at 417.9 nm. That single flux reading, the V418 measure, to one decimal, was 20.3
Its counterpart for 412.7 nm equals 21.0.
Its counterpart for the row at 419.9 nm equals 19.4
